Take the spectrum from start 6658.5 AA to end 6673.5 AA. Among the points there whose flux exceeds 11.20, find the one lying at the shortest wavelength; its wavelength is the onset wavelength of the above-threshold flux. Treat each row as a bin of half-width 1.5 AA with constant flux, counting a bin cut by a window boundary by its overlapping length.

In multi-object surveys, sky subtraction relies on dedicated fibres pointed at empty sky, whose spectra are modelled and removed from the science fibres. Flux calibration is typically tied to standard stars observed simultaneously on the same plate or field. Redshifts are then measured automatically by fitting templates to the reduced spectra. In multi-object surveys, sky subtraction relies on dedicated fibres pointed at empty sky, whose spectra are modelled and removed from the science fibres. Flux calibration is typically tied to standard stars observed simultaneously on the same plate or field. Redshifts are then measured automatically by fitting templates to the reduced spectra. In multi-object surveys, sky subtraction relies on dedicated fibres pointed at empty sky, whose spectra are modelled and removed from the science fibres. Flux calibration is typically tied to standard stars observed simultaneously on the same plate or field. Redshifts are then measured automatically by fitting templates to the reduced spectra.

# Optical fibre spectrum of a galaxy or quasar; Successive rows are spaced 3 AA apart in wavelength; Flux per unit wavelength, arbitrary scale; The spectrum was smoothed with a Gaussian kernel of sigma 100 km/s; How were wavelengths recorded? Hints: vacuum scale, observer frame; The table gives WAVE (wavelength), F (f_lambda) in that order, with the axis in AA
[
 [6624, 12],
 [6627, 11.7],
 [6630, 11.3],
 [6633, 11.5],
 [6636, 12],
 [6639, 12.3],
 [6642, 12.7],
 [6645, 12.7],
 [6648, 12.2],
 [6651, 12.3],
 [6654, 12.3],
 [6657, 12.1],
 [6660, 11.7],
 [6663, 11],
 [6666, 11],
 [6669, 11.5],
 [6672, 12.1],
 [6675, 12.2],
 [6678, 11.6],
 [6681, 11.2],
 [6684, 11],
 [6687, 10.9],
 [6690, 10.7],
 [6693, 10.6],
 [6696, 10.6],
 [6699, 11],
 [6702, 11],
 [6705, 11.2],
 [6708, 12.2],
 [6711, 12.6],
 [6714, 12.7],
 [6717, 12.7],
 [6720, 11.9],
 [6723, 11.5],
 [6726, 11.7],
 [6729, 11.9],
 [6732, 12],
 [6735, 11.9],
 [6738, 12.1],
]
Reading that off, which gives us 6660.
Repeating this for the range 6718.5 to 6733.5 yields 6720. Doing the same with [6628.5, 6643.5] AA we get 6630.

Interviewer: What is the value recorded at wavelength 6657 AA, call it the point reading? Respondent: 12.1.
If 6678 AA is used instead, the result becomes 11.6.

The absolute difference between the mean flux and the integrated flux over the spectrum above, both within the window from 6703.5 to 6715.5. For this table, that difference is 134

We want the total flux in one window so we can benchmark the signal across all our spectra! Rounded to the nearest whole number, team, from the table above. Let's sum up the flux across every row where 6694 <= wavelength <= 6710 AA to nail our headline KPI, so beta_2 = 56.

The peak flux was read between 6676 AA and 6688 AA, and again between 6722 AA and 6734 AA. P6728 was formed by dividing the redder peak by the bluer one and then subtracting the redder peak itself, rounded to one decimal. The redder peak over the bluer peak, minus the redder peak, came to -11.0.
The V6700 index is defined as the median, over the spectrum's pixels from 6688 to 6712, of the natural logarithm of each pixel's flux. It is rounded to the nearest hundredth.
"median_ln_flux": 2.40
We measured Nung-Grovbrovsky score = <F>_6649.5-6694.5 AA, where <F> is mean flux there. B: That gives 11.5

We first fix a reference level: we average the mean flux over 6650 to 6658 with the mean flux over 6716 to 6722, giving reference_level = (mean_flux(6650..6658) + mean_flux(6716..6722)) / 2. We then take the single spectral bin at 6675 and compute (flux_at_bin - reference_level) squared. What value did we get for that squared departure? 0.00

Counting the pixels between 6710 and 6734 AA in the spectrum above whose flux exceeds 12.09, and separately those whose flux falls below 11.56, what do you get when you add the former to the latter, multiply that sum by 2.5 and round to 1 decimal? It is 10.0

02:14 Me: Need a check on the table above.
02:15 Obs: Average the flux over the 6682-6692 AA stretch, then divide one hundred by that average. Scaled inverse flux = 9.20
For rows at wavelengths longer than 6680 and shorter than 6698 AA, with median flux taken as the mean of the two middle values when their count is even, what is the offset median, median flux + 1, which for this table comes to 11.8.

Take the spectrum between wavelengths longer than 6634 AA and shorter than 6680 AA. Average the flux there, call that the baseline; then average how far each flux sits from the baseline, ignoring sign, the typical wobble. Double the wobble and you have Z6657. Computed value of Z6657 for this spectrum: 0.83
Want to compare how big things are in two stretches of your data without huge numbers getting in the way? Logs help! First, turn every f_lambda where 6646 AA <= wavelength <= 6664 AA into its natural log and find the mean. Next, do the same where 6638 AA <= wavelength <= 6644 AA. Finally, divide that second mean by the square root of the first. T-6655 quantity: 1.60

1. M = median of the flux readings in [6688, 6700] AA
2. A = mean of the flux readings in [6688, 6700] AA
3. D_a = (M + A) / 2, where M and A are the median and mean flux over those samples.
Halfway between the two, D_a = 10.7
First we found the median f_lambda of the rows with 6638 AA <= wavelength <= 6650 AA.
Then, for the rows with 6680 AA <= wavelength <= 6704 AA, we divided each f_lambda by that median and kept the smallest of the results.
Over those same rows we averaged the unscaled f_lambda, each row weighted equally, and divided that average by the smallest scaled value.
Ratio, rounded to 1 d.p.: 12.8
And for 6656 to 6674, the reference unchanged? 13.1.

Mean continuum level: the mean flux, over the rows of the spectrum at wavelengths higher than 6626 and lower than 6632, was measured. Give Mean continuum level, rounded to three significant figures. 11.5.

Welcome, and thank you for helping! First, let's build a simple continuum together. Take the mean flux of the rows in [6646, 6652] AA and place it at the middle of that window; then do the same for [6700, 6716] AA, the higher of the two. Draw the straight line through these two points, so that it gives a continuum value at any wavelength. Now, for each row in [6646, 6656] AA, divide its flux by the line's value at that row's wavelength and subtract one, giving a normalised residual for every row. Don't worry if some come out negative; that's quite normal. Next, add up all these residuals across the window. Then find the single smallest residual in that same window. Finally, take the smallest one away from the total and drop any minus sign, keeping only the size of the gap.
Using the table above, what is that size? 0.01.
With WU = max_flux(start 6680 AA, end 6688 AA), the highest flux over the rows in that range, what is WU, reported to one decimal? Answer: 11.2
